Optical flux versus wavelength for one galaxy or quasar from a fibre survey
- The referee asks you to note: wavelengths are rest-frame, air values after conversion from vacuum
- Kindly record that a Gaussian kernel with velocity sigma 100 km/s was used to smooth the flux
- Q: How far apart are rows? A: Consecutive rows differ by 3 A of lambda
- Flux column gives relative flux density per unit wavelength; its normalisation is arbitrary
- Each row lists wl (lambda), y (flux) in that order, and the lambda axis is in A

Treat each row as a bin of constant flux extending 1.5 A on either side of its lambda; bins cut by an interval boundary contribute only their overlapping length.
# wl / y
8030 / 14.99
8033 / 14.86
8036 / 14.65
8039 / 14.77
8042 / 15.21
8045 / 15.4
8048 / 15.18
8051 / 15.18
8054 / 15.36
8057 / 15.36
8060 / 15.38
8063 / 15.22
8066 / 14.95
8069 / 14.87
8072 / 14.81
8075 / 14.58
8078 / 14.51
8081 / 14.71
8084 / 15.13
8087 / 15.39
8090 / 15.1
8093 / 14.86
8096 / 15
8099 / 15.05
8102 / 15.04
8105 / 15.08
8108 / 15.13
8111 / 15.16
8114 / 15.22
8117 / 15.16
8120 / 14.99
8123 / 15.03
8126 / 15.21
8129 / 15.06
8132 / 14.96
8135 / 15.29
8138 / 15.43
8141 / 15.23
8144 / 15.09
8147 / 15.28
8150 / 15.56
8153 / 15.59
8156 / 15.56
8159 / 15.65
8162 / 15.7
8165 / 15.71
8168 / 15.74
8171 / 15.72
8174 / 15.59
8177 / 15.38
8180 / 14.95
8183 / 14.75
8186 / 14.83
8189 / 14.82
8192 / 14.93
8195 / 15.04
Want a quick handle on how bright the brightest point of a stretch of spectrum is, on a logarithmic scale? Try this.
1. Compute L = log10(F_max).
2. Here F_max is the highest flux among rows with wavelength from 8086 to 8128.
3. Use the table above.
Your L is 1.19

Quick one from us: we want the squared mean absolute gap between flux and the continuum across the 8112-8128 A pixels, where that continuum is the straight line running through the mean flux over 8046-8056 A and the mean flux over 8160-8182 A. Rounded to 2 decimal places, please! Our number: 0.08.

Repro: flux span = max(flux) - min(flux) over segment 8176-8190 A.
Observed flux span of 0.63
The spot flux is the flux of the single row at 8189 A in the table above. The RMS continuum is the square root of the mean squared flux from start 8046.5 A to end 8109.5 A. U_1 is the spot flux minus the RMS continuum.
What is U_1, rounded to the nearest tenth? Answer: -0.2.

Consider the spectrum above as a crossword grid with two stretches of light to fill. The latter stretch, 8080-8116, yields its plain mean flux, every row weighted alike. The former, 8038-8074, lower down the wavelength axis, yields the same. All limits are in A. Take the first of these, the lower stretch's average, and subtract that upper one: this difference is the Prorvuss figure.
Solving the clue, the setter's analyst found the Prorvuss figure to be 0.1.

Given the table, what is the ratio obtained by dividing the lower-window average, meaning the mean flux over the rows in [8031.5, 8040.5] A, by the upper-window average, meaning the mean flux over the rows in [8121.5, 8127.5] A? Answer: 0.976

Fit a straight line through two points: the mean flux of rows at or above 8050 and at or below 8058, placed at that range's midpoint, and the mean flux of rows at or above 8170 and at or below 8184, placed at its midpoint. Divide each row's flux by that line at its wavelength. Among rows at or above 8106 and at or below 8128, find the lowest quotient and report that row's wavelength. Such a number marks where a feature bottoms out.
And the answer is 8120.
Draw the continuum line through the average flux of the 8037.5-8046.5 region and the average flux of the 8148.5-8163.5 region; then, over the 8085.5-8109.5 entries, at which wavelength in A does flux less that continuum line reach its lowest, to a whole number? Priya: 8093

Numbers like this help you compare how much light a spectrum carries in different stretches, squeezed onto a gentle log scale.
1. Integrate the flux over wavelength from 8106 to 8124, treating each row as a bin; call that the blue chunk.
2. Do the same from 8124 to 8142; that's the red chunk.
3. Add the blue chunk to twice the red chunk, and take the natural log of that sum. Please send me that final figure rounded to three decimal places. 6.708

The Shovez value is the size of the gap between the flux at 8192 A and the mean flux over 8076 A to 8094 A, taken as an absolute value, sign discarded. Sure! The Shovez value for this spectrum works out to 0.0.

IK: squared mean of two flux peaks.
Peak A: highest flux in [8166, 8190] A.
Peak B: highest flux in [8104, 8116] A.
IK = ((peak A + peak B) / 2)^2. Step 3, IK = 240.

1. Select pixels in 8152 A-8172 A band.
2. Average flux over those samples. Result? 15.7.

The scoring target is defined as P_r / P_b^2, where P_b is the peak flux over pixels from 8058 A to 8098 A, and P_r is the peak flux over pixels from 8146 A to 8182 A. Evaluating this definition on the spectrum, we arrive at 0.0665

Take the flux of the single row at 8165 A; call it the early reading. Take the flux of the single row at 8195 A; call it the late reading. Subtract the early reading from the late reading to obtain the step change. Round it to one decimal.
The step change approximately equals -0.7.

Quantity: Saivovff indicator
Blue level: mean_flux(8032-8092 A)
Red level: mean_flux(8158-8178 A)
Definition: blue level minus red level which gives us -0.6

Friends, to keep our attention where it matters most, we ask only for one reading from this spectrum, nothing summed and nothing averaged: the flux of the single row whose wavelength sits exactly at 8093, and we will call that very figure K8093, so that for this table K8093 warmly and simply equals 14.86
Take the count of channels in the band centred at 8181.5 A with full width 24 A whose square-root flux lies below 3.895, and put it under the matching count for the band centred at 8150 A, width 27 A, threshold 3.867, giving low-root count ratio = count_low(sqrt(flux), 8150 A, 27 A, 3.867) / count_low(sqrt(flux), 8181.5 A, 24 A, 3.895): 0.0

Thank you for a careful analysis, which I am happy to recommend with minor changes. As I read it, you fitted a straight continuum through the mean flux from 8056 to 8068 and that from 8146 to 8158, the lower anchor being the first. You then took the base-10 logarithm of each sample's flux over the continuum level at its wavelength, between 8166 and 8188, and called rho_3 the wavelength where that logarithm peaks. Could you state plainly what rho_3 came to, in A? 8168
